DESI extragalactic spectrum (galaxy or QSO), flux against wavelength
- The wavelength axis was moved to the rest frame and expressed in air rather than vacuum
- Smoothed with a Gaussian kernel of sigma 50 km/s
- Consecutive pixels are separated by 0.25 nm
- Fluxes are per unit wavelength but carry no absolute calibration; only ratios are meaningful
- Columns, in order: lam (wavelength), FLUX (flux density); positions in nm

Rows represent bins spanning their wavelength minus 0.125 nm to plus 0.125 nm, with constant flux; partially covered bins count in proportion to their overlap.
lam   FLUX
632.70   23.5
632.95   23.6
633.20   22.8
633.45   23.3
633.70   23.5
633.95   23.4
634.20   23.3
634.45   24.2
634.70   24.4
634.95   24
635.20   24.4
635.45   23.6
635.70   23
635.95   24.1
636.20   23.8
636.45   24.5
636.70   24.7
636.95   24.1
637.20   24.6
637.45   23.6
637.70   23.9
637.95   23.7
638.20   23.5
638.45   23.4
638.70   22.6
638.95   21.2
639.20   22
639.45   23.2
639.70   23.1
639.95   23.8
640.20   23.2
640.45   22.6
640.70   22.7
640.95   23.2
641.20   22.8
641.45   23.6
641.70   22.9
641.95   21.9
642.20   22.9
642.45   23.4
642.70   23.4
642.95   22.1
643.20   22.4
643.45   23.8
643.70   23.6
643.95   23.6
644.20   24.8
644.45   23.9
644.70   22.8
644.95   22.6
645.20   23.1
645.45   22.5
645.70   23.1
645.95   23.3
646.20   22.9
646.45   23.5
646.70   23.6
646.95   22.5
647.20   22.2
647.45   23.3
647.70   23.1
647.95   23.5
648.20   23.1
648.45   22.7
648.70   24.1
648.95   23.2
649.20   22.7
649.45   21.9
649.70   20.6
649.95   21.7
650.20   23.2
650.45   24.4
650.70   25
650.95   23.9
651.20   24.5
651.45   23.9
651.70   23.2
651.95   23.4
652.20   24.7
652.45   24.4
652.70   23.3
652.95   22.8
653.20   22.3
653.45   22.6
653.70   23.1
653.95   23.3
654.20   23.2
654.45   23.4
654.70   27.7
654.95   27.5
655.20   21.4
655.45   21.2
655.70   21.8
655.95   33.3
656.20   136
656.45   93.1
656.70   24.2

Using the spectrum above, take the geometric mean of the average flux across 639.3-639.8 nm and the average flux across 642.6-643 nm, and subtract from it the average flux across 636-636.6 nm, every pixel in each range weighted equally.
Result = -1.2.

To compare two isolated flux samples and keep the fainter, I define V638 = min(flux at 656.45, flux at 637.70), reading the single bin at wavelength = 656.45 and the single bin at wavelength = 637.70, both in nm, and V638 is 23.9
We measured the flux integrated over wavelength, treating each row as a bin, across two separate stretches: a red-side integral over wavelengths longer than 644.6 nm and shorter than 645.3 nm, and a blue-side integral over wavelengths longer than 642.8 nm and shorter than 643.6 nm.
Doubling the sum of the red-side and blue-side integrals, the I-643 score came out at 68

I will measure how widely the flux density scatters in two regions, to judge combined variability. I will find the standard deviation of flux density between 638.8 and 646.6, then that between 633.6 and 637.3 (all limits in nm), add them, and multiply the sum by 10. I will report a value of 12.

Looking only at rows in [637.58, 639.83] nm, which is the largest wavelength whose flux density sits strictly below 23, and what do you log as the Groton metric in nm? 639.20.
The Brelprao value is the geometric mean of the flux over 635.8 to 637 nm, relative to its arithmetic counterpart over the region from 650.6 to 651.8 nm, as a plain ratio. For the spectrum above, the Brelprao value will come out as 1.01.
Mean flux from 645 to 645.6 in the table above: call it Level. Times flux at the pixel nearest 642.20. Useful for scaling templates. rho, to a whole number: 522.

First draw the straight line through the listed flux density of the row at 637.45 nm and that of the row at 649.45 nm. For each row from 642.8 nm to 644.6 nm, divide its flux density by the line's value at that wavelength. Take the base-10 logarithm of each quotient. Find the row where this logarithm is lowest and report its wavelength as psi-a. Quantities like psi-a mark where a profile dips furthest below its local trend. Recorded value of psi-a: 642.95 nm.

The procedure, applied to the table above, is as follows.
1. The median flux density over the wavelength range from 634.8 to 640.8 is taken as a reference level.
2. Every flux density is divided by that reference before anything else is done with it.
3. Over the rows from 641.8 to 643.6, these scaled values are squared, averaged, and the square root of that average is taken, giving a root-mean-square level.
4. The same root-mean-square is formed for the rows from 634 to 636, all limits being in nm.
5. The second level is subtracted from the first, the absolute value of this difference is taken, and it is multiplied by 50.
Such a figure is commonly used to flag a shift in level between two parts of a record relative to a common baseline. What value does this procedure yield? 2.2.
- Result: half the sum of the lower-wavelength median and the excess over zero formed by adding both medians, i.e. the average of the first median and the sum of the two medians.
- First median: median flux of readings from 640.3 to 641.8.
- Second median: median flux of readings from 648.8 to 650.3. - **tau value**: 34.0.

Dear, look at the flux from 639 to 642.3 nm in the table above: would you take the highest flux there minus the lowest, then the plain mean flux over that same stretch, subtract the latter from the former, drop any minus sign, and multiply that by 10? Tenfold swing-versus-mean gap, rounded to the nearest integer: 210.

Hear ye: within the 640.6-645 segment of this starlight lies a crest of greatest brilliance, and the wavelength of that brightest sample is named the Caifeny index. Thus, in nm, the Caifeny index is 644.20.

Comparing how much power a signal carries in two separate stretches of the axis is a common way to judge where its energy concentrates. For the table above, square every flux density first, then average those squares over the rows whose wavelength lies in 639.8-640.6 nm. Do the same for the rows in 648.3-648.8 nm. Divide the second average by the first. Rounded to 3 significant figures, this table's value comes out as 1.02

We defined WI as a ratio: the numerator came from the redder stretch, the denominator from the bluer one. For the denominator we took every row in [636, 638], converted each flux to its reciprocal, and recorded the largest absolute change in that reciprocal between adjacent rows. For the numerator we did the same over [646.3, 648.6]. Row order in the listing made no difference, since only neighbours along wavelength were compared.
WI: 1.23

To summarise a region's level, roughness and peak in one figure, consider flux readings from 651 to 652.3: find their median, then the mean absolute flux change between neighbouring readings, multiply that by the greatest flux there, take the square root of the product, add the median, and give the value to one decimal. 28.1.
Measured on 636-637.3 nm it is 28.0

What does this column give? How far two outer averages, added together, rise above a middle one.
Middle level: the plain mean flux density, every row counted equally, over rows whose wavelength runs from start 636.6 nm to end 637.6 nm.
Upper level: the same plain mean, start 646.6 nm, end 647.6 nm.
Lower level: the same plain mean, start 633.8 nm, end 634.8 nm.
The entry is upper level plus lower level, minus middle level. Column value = 22.5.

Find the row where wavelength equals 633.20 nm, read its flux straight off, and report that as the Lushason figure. 22.8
